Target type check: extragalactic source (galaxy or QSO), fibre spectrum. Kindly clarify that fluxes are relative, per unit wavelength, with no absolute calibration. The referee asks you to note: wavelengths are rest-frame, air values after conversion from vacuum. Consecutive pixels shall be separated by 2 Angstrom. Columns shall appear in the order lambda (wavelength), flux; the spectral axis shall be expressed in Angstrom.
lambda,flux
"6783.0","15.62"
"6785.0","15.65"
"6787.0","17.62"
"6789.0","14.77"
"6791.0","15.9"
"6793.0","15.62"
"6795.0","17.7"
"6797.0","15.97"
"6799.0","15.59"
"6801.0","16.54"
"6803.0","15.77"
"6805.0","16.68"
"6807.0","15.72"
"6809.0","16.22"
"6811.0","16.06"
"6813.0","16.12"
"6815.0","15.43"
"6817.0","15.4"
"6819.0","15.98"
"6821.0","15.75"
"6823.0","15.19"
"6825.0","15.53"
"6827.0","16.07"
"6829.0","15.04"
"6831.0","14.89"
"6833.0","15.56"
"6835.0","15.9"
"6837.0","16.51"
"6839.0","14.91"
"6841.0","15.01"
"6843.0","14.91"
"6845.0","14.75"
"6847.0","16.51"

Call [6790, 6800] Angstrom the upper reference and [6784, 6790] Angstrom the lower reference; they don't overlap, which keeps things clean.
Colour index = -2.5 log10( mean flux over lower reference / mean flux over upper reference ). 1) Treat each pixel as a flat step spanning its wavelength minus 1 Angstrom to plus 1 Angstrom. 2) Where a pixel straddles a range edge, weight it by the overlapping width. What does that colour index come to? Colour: 0.01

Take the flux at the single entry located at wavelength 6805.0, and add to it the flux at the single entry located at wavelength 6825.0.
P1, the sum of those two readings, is 32.2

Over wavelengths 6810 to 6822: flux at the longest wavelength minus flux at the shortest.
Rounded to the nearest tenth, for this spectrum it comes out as -0.3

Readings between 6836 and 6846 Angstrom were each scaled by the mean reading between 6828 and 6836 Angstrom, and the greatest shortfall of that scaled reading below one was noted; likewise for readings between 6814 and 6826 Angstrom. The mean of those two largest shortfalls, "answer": 0.025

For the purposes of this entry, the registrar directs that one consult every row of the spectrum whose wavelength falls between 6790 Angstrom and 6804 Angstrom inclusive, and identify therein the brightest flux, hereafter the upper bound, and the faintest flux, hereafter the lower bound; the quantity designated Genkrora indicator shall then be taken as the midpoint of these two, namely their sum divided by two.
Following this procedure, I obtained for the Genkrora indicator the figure 16.6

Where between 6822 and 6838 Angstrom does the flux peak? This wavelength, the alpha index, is 6837.0 Angstrom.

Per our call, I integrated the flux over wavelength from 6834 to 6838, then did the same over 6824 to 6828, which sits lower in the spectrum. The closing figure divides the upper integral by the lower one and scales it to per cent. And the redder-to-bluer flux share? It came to 103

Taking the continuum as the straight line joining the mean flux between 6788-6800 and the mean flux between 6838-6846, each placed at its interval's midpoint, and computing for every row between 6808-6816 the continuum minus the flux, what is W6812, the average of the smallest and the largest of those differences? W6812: -0.29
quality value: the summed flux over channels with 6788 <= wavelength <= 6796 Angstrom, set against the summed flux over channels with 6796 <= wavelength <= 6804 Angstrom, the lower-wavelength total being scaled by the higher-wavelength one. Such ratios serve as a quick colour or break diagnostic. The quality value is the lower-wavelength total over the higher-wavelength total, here 1.0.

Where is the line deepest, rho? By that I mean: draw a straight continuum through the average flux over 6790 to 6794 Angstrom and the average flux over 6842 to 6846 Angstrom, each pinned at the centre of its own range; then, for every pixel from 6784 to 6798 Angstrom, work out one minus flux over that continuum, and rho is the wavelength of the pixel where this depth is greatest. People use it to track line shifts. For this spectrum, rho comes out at 6789.0 Angstrom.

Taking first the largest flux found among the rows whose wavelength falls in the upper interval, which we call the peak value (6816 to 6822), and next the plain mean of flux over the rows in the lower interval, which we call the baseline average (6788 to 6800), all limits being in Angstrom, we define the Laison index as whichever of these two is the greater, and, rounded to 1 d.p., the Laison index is 16.0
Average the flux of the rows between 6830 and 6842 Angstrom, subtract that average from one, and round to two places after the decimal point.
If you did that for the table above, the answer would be -14.46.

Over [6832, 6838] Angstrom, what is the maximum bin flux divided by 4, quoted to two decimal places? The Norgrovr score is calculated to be 4.13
